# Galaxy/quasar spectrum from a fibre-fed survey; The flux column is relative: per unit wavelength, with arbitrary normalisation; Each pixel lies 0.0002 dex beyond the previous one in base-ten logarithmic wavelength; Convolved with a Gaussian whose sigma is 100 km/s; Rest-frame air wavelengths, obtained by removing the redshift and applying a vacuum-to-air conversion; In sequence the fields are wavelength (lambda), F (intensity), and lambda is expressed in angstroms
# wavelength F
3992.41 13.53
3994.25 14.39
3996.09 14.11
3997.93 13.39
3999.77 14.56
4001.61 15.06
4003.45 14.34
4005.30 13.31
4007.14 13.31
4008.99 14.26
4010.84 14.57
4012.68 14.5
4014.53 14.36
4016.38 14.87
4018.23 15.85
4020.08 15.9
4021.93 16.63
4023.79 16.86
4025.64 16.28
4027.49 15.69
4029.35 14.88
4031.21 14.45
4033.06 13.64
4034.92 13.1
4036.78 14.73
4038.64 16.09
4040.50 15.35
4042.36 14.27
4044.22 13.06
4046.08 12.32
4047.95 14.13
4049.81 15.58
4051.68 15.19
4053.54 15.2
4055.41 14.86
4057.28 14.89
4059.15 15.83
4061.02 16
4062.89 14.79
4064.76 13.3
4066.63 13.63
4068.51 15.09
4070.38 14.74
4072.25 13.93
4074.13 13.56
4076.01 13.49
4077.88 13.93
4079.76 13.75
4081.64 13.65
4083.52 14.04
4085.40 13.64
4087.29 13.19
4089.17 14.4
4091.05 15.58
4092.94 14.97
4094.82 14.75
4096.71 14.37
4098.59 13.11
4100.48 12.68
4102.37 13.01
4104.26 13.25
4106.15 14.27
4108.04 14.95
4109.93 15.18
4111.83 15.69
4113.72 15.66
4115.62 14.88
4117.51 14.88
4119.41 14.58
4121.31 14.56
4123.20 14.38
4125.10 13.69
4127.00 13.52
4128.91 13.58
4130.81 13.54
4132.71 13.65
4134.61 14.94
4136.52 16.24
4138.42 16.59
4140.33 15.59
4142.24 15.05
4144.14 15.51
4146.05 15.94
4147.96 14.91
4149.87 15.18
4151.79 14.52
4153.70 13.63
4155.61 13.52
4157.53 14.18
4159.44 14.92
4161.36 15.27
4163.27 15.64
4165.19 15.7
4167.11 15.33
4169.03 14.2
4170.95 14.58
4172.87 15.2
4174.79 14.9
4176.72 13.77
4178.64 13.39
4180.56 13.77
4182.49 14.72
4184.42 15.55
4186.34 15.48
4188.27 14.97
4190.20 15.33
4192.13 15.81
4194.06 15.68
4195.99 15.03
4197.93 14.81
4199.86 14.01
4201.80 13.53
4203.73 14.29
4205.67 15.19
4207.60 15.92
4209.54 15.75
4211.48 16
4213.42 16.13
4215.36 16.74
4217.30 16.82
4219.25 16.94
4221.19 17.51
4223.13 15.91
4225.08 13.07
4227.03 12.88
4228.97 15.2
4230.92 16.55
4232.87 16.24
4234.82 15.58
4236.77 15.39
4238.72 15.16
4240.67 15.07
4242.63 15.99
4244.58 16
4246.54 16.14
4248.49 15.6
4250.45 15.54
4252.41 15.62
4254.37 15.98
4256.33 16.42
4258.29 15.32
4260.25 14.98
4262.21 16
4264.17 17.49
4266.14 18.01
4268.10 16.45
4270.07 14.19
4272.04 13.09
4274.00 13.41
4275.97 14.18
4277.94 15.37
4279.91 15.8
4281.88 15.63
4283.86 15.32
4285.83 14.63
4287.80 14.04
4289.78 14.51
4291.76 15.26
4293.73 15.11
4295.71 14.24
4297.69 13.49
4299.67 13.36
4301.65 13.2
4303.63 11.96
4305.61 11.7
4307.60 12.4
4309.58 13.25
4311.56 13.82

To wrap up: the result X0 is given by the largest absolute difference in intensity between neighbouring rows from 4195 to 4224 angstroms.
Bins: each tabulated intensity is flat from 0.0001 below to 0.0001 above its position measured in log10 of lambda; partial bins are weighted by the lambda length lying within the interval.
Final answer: 1.60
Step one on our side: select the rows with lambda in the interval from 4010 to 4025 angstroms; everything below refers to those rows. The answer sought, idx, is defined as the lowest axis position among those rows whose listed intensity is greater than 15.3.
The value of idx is 4018.23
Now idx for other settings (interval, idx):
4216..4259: 4217.30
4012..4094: 4018.23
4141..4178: 4144.14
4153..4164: 4163.27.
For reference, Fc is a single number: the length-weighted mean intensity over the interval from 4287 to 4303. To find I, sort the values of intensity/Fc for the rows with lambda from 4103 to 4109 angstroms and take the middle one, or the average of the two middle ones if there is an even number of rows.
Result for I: 1.01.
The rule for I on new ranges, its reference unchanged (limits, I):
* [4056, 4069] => 1.06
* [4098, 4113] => 0.98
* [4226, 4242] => 1.08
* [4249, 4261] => 1.11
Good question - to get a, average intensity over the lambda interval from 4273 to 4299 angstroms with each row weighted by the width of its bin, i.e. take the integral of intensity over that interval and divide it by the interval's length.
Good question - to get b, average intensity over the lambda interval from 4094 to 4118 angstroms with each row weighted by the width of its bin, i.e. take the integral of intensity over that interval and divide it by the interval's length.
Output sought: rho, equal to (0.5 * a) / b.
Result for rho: 0.51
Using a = 14.7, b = 14.3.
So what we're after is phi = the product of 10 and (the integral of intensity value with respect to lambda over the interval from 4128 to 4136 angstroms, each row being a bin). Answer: 1125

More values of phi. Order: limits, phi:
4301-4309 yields 986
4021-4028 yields 1149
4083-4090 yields 965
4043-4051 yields 1107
